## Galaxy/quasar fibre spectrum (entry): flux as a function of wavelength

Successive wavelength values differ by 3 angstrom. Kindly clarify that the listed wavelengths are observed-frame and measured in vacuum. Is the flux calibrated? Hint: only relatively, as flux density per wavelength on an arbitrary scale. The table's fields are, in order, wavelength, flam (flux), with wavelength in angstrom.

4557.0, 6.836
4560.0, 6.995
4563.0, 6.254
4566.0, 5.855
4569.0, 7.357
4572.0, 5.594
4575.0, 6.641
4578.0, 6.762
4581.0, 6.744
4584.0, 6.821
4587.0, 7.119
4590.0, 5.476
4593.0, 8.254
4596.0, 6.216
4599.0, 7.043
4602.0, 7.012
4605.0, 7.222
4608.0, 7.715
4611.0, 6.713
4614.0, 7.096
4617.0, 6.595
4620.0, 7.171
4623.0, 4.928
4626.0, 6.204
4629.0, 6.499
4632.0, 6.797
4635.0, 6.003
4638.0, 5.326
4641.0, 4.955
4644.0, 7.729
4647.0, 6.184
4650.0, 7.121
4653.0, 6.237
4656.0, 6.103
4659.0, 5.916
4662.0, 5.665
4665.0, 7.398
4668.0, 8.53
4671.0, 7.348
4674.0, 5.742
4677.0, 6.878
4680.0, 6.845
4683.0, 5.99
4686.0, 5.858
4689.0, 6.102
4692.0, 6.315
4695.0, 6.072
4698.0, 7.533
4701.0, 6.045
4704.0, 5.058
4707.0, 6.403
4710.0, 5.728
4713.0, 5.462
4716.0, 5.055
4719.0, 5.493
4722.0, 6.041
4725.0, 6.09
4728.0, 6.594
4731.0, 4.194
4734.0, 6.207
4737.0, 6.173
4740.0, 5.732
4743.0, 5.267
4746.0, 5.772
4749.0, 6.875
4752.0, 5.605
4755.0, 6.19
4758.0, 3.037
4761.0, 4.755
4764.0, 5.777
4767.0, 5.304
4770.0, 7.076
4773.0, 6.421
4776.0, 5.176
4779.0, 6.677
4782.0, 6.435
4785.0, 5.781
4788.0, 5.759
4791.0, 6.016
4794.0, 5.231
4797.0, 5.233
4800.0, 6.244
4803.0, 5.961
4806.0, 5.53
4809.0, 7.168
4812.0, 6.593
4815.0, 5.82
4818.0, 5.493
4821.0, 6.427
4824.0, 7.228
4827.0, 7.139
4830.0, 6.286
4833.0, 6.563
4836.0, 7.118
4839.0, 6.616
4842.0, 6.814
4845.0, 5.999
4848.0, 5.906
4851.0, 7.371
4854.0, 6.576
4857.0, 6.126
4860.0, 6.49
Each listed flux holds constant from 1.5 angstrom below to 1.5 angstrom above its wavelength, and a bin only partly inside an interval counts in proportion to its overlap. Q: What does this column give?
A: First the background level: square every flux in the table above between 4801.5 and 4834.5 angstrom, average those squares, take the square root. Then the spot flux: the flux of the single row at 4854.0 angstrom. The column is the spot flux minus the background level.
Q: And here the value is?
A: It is 0.16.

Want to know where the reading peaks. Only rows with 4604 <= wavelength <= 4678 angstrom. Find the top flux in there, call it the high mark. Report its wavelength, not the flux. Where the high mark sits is 4668.0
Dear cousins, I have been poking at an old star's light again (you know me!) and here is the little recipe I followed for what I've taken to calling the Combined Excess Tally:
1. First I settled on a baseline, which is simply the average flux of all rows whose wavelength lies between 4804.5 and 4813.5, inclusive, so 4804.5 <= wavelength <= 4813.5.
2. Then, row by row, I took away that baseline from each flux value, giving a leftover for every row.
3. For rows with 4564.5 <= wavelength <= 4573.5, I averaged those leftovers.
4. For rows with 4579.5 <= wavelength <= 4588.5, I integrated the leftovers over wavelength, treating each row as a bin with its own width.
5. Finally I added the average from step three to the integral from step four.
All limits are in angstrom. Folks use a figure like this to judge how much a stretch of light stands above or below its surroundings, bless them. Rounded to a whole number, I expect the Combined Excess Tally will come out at 4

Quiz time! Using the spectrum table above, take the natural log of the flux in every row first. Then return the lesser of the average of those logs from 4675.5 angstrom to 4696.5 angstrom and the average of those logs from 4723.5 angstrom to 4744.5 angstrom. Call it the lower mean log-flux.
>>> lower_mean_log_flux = 1.74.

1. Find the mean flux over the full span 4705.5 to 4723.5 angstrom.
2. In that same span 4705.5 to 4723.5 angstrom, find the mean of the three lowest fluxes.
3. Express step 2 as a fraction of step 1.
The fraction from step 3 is 0.937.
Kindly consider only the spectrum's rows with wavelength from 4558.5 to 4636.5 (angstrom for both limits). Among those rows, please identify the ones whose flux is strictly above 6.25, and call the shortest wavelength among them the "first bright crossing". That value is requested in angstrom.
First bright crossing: 4560.0 angstrom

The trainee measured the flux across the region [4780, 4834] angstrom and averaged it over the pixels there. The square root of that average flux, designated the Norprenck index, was 2.48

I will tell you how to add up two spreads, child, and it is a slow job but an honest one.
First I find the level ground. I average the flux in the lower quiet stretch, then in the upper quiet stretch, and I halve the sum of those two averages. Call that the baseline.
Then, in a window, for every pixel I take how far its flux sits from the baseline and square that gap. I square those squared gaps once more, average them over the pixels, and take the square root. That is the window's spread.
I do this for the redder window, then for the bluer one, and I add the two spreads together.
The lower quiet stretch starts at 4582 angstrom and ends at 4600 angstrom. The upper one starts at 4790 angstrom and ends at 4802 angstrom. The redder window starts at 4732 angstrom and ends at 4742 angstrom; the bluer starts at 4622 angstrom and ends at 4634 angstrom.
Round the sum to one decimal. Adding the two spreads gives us 1.0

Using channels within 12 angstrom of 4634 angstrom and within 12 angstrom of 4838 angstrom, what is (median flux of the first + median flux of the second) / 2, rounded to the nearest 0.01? 6.35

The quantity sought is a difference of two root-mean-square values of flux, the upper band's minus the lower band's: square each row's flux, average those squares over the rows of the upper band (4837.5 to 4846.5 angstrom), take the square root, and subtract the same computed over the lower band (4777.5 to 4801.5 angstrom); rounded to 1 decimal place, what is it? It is 0.5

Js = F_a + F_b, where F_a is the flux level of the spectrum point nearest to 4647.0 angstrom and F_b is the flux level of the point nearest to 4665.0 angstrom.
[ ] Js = 13.6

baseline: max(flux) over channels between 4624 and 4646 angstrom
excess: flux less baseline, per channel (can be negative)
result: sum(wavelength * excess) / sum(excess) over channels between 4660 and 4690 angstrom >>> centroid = 4678.2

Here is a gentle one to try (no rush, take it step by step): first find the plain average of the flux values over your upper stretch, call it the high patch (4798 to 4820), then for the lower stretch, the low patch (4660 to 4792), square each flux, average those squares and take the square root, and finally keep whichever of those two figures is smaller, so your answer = 6.08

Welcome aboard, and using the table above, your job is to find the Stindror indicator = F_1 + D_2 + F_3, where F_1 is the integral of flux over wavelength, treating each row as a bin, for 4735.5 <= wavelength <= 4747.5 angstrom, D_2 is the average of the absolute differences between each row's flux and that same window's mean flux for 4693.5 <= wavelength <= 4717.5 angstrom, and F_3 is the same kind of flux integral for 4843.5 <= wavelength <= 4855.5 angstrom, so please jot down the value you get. 147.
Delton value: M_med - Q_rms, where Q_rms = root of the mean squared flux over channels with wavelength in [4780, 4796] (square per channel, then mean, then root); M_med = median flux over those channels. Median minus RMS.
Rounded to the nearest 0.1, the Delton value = -0.1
